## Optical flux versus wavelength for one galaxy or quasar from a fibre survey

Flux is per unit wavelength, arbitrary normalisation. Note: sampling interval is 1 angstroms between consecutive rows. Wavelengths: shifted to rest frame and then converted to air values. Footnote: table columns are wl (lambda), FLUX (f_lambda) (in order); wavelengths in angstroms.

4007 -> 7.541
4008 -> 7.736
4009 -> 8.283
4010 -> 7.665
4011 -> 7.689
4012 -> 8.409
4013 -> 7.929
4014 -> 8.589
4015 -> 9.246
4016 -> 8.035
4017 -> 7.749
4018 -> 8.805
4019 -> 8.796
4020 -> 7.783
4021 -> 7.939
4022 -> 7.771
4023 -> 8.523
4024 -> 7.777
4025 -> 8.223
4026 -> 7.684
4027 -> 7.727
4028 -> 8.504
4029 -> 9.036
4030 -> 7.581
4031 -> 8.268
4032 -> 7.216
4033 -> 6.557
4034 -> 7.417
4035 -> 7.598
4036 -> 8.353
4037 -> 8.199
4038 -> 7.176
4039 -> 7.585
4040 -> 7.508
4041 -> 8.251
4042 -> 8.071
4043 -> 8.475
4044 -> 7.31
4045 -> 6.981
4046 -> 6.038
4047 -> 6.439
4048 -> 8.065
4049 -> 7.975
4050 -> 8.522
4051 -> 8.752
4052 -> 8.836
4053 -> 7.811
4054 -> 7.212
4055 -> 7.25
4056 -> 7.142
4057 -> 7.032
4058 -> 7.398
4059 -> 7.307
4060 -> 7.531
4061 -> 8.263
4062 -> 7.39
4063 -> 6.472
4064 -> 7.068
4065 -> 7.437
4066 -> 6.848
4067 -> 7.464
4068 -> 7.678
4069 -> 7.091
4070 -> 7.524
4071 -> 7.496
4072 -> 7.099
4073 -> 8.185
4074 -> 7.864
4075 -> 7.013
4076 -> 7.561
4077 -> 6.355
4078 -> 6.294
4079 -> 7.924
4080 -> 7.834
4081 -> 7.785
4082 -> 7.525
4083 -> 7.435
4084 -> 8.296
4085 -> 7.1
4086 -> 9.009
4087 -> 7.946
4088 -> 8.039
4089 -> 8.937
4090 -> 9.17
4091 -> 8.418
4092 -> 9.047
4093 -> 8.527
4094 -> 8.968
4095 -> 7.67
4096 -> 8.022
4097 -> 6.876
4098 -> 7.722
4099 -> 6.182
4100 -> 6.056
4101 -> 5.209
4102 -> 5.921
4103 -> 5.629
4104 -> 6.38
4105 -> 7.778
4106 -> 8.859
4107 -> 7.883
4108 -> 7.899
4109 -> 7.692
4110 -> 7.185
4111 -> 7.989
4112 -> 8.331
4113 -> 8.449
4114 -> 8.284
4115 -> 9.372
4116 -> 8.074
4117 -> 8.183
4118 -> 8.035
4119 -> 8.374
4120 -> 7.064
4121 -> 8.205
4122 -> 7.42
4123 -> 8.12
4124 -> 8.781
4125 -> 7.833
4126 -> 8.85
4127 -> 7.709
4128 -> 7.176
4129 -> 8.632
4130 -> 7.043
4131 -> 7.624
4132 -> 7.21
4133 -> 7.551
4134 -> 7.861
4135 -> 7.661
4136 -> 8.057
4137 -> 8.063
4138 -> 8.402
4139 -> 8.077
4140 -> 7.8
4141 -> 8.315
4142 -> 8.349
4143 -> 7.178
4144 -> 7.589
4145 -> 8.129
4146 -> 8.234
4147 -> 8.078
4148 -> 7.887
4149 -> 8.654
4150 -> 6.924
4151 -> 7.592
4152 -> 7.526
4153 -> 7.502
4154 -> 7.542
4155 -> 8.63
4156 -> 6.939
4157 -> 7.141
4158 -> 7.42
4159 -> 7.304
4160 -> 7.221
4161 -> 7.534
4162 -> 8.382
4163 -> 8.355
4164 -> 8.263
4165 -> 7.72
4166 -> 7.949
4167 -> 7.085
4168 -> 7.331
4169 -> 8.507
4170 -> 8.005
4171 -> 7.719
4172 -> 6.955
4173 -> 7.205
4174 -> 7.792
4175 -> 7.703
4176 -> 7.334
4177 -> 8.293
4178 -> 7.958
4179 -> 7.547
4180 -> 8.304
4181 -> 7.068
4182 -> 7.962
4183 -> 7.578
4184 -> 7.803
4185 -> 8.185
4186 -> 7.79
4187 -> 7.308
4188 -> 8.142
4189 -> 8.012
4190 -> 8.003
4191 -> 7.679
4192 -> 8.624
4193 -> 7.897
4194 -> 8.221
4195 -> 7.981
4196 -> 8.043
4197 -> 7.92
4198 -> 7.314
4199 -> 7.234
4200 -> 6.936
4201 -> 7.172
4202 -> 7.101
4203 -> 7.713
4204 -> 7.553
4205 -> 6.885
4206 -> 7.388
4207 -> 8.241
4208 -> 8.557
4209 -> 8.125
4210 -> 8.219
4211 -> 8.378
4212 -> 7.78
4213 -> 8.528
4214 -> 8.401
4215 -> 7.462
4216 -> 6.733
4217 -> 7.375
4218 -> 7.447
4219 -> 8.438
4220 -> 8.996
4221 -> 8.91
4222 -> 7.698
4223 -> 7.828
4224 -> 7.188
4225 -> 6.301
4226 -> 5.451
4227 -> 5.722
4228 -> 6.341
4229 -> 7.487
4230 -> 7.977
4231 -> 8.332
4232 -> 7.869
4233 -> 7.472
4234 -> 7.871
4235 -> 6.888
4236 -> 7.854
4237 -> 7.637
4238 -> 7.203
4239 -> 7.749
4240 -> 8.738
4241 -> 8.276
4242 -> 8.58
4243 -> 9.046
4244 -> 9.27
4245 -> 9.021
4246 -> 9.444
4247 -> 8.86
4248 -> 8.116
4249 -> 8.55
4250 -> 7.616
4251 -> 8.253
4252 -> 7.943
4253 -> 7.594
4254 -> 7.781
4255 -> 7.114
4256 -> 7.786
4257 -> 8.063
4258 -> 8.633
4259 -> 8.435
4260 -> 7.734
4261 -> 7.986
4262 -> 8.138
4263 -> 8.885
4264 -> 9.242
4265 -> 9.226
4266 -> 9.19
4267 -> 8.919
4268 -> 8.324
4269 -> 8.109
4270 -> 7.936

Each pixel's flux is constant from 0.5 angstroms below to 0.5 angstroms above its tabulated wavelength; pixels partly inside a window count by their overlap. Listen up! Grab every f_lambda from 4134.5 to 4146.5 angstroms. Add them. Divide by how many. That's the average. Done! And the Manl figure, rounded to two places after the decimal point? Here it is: 7.99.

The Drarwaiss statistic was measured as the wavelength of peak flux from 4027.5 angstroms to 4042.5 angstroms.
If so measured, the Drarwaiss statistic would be 4029 angstroms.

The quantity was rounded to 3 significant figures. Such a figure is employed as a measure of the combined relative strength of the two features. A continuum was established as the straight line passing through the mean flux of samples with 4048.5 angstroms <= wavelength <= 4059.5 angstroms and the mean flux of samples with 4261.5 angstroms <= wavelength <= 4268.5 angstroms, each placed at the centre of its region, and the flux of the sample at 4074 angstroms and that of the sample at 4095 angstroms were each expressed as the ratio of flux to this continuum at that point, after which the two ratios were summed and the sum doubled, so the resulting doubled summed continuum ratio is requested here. 3.93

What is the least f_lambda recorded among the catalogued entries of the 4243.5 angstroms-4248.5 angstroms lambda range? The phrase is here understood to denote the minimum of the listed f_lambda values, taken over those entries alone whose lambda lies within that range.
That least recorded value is 8.116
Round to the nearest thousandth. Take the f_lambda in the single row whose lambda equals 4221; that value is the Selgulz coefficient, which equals 8.910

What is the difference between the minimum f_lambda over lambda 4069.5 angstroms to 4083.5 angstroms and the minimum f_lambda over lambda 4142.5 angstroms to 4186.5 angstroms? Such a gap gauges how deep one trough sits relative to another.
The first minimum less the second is -0.6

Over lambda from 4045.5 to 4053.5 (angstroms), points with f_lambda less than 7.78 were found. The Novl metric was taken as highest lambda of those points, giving 4047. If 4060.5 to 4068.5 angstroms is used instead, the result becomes 4068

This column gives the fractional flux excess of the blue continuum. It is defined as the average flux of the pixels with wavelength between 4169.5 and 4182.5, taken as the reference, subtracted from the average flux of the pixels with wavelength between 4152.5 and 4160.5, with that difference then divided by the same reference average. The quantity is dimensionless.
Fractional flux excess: -0.03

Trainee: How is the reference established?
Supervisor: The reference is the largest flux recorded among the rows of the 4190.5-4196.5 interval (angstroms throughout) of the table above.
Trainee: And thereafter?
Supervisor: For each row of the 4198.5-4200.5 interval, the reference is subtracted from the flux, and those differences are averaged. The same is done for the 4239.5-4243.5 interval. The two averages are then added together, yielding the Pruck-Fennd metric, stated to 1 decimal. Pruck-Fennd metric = -1.5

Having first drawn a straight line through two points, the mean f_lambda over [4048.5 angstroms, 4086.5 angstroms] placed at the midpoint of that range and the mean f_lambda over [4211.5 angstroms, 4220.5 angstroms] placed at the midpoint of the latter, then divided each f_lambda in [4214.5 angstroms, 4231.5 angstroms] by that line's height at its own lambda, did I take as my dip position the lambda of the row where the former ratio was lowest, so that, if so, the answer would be 4226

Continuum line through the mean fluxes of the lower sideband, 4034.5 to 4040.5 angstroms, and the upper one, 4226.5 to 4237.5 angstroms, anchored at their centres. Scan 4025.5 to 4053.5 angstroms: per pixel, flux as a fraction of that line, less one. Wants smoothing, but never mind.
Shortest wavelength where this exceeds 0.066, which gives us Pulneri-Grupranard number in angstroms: 4028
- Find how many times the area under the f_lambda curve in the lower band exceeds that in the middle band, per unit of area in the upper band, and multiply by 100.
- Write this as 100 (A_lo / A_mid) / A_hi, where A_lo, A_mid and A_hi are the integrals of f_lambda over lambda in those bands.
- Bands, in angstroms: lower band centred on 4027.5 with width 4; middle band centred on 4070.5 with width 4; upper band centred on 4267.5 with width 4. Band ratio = 3.27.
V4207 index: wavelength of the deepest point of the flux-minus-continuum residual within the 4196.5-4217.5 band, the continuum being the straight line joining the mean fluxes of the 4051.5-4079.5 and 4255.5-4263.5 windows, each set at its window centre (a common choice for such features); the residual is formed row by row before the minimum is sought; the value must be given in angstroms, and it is 4216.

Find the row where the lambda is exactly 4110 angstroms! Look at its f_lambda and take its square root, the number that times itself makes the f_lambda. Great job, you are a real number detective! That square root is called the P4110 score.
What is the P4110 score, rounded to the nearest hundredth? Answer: 2.68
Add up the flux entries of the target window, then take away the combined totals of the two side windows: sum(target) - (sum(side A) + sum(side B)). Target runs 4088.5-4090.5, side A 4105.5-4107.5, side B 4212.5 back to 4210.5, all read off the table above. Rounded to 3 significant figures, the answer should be -14.8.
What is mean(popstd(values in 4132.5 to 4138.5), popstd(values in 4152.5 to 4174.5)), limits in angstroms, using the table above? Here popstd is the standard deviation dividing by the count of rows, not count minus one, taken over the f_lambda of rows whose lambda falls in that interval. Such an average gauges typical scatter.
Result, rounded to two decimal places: 0.39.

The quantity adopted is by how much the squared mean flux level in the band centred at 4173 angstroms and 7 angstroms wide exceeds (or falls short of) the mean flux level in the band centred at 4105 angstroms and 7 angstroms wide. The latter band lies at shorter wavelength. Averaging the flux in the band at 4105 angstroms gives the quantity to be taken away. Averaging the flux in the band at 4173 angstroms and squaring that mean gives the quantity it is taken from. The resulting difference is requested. 50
